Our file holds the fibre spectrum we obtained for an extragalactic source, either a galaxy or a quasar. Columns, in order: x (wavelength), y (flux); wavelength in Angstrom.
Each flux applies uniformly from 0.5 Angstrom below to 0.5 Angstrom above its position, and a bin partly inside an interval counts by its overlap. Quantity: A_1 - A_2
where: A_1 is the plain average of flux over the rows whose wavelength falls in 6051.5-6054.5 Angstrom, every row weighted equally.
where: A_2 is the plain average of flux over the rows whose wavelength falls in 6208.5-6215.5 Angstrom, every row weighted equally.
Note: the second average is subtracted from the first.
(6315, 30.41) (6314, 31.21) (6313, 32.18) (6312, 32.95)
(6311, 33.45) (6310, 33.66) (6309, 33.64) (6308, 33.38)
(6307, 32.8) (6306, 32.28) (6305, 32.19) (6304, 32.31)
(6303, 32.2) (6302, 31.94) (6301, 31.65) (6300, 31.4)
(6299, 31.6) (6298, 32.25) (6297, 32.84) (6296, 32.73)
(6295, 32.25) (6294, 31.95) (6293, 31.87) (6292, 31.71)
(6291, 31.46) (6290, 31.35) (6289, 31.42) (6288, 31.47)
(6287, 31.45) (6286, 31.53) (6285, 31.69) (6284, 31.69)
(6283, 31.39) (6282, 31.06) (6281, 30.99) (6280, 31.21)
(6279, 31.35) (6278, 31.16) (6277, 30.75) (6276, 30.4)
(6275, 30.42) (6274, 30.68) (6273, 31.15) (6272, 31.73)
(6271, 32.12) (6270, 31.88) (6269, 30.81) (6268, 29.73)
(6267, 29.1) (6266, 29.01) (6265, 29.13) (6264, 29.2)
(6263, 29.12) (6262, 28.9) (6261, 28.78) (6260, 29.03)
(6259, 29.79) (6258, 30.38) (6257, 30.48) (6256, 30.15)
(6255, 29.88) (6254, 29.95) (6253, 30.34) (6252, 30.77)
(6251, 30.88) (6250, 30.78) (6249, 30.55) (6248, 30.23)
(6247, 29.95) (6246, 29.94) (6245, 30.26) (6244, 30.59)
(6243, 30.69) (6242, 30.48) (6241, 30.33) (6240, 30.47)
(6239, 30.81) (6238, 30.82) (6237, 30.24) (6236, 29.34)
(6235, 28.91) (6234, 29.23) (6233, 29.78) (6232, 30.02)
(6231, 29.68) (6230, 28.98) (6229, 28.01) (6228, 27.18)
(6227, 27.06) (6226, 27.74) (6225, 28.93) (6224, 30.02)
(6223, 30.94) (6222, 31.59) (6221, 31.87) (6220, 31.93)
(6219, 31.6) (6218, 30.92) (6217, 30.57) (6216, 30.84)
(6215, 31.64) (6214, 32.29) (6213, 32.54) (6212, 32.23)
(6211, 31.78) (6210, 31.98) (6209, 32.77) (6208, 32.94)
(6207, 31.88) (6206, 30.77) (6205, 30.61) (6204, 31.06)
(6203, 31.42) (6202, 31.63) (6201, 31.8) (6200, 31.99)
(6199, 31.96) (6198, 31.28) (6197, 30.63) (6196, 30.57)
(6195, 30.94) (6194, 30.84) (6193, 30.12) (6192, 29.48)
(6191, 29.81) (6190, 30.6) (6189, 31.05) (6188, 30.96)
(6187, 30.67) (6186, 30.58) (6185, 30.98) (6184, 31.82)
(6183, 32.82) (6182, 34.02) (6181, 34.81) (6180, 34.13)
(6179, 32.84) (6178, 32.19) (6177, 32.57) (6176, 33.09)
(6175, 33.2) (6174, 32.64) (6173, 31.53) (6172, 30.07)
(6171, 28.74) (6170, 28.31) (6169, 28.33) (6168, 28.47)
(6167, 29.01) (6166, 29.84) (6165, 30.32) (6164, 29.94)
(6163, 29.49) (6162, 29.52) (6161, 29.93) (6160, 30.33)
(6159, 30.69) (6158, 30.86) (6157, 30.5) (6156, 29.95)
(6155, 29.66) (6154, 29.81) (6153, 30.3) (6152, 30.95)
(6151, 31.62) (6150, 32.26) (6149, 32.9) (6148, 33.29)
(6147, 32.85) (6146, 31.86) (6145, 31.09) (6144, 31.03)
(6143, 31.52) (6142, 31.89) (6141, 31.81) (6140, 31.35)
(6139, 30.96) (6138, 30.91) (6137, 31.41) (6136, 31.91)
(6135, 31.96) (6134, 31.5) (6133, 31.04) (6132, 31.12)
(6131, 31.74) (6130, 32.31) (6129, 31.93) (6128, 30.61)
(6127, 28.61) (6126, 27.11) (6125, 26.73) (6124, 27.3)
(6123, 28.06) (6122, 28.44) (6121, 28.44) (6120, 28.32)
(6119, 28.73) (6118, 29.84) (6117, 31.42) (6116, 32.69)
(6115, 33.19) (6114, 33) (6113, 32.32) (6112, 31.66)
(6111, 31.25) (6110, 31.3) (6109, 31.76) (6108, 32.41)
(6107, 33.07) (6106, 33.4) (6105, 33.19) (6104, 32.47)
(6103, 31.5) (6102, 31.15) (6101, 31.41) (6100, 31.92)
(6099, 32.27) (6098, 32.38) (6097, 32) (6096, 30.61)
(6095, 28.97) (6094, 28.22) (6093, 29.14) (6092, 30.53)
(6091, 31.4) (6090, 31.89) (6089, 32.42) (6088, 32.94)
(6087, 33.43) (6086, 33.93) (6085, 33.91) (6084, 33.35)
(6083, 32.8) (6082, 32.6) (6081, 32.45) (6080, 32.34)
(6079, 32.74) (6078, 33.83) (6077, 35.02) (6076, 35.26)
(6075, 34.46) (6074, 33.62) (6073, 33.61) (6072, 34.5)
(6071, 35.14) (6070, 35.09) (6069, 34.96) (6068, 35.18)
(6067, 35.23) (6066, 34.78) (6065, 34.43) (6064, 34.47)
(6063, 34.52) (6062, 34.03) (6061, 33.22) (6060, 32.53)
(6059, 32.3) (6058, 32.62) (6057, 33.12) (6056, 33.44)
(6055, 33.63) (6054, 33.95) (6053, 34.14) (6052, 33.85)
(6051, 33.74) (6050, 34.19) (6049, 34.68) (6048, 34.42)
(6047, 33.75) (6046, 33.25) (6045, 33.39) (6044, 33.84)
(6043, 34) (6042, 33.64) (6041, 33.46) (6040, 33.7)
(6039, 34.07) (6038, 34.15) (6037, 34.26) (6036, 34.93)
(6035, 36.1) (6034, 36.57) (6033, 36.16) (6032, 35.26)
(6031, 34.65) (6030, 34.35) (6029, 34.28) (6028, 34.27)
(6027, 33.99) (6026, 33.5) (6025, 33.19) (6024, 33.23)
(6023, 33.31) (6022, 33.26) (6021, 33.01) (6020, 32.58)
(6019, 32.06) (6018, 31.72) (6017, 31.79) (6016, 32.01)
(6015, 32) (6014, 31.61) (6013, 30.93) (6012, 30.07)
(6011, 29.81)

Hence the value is 1.8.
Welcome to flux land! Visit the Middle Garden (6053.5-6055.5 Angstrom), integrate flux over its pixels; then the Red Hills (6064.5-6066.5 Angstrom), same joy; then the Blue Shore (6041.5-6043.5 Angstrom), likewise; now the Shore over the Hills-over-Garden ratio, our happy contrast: 66.0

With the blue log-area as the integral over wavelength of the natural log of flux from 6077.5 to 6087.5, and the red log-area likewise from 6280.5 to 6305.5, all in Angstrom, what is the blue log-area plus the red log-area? 121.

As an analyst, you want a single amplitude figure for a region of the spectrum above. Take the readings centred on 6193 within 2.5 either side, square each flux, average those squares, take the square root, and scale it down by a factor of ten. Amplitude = 3.02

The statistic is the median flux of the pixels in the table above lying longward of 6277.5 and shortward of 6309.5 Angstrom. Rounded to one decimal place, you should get 31.7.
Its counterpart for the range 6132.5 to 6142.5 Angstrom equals 31.5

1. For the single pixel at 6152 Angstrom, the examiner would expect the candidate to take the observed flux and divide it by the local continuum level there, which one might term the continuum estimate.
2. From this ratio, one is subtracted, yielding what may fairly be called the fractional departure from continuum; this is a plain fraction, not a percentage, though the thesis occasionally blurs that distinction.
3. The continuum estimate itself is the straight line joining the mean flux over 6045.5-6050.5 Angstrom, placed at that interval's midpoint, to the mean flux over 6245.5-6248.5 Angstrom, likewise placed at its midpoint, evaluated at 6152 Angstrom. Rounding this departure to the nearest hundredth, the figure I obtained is -0.03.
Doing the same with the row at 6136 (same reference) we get -0.01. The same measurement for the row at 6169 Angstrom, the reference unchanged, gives -0.10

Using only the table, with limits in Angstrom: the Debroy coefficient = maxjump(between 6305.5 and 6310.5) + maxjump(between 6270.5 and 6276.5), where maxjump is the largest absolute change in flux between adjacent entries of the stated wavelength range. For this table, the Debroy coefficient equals 1.16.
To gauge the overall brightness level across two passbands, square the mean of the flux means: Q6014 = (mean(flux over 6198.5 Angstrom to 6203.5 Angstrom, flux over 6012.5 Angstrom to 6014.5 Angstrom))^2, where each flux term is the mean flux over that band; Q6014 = 993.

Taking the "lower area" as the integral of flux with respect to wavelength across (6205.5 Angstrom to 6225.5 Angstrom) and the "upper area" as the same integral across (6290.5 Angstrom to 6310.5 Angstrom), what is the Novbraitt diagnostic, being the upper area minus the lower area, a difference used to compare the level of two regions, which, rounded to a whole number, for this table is 16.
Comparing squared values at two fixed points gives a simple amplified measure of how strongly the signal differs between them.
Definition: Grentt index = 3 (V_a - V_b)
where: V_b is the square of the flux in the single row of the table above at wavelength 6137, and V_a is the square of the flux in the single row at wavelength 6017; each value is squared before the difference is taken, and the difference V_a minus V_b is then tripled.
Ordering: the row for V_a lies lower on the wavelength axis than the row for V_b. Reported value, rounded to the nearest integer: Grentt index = 72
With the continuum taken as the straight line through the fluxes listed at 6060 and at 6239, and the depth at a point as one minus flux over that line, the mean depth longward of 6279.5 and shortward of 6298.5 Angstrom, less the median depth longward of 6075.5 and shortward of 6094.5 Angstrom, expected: -0.033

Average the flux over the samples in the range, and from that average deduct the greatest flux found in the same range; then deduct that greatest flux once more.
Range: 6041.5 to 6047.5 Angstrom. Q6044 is -34.4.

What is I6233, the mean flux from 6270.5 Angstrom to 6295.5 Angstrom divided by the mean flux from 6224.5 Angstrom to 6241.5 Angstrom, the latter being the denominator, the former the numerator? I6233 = 1.07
